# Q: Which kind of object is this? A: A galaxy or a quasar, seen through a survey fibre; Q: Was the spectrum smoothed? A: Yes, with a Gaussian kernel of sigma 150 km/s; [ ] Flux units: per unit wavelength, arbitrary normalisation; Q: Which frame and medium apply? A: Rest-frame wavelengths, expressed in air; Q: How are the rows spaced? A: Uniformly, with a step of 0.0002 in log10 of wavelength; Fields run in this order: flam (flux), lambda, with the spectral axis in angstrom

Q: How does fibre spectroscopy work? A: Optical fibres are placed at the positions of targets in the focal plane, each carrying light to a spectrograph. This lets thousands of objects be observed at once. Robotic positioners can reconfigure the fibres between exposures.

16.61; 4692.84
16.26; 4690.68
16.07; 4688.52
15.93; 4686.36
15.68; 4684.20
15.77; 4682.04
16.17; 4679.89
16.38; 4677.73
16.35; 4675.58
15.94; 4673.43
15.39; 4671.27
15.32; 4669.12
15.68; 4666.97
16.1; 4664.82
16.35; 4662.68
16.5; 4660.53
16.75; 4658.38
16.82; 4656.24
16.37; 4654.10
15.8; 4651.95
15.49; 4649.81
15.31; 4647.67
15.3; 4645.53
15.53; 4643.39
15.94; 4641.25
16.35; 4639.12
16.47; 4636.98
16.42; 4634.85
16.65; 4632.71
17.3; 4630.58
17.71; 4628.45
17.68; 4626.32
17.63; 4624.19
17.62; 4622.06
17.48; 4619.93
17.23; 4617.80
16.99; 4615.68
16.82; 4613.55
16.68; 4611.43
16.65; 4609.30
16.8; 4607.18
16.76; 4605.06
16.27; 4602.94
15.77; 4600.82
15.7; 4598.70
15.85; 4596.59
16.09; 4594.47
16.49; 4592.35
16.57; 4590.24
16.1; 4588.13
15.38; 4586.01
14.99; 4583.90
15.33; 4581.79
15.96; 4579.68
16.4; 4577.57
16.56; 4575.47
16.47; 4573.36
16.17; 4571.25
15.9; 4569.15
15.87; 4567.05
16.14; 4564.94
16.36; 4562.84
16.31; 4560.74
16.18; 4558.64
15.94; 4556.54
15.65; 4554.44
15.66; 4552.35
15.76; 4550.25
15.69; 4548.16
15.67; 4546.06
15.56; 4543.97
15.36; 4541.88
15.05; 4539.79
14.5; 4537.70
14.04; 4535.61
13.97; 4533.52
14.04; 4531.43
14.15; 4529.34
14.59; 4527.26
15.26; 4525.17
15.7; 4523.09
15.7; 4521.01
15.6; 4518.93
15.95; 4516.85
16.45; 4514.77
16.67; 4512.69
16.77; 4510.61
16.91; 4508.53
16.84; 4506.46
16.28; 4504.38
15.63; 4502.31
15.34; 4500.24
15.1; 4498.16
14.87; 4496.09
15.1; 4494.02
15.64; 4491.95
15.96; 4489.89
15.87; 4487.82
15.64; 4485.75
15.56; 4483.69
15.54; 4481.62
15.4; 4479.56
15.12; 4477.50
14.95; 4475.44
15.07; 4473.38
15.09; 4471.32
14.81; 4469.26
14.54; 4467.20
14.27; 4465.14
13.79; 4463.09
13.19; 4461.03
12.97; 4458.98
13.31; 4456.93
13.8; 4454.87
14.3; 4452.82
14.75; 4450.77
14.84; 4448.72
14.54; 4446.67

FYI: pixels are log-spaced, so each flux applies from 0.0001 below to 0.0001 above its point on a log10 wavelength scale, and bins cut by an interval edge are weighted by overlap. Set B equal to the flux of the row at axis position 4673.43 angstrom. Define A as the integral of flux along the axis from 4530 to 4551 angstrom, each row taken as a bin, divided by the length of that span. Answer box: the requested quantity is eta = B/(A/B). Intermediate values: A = 14.9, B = 15.94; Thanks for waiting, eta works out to 17.0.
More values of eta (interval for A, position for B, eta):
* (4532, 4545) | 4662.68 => 18.2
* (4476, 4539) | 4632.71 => 17.9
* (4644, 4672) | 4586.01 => 14.8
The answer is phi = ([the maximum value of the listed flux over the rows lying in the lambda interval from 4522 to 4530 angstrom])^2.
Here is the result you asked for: 246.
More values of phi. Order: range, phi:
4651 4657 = 283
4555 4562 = 266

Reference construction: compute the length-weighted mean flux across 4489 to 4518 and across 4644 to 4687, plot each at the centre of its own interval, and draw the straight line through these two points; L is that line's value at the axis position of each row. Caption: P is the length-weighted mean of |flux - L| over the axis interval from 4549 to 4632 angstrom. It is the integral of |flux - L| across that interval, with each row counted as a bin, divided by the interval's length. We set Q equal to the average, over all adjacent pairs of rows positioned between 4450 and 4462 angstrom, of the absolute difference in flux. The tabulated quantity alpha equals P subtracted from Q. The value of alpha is -0.22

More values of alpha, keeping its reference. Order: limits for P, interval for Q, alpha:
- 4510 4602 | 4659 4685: -0.29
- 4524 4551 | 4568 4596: -0.72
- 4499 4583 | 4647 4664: -0.32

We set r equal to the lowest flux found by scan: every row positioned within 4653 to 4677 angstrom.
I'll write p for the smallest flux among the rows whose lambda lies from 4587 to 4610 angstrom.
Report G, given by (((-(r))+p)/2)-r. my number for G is -15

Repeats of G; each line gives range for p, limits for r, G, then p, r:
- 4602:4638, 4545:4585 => -14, 16.27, 14.99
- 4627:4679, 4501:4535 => -13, 15.3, 13.97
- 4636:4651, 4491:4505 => -15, 15.3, 14.87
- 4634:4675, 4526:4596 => -13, 15.3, 13.97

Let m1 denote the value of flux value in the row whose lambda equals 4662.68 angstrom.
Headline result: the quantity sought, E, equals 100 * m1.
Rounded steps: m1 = 16.35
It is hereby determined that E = 1635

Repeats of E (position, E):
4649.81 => 1549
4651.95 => 1580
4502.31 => 1563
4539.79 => 1505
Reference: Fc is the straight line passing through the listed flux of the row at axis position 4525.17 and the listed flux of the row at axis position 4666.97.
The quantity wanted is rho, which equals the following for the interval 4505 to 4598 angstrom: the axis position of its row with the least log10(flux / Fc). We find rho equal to 4533.52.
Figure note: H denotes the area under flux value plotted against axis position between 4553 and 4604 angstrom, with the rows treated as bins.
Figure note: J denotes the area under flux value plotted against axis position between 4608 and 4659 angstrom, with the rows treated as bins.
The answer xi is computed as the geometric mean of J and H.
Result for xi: 832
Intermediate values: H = 817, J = 848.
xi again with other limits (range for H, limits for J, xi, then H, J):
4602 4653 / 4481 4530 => 808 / 848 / 771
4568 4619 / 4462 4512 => 800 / 829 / 771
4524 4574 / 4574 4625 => 804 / 771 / 837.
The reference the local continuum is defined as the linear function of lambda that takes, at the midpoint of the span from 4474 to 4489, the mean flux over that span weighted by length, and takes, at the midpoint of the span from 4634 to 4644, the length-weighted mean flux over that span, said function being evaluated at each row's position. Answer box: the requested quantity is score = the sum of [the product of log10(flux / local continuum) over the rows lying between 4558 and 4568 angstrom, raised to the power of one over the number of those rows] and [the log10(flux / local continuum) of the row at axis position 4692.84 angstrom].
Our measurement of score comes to 0.012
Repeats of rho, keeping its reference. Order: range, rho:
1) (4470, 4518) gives 4496.09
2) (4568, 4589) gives 4583.90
